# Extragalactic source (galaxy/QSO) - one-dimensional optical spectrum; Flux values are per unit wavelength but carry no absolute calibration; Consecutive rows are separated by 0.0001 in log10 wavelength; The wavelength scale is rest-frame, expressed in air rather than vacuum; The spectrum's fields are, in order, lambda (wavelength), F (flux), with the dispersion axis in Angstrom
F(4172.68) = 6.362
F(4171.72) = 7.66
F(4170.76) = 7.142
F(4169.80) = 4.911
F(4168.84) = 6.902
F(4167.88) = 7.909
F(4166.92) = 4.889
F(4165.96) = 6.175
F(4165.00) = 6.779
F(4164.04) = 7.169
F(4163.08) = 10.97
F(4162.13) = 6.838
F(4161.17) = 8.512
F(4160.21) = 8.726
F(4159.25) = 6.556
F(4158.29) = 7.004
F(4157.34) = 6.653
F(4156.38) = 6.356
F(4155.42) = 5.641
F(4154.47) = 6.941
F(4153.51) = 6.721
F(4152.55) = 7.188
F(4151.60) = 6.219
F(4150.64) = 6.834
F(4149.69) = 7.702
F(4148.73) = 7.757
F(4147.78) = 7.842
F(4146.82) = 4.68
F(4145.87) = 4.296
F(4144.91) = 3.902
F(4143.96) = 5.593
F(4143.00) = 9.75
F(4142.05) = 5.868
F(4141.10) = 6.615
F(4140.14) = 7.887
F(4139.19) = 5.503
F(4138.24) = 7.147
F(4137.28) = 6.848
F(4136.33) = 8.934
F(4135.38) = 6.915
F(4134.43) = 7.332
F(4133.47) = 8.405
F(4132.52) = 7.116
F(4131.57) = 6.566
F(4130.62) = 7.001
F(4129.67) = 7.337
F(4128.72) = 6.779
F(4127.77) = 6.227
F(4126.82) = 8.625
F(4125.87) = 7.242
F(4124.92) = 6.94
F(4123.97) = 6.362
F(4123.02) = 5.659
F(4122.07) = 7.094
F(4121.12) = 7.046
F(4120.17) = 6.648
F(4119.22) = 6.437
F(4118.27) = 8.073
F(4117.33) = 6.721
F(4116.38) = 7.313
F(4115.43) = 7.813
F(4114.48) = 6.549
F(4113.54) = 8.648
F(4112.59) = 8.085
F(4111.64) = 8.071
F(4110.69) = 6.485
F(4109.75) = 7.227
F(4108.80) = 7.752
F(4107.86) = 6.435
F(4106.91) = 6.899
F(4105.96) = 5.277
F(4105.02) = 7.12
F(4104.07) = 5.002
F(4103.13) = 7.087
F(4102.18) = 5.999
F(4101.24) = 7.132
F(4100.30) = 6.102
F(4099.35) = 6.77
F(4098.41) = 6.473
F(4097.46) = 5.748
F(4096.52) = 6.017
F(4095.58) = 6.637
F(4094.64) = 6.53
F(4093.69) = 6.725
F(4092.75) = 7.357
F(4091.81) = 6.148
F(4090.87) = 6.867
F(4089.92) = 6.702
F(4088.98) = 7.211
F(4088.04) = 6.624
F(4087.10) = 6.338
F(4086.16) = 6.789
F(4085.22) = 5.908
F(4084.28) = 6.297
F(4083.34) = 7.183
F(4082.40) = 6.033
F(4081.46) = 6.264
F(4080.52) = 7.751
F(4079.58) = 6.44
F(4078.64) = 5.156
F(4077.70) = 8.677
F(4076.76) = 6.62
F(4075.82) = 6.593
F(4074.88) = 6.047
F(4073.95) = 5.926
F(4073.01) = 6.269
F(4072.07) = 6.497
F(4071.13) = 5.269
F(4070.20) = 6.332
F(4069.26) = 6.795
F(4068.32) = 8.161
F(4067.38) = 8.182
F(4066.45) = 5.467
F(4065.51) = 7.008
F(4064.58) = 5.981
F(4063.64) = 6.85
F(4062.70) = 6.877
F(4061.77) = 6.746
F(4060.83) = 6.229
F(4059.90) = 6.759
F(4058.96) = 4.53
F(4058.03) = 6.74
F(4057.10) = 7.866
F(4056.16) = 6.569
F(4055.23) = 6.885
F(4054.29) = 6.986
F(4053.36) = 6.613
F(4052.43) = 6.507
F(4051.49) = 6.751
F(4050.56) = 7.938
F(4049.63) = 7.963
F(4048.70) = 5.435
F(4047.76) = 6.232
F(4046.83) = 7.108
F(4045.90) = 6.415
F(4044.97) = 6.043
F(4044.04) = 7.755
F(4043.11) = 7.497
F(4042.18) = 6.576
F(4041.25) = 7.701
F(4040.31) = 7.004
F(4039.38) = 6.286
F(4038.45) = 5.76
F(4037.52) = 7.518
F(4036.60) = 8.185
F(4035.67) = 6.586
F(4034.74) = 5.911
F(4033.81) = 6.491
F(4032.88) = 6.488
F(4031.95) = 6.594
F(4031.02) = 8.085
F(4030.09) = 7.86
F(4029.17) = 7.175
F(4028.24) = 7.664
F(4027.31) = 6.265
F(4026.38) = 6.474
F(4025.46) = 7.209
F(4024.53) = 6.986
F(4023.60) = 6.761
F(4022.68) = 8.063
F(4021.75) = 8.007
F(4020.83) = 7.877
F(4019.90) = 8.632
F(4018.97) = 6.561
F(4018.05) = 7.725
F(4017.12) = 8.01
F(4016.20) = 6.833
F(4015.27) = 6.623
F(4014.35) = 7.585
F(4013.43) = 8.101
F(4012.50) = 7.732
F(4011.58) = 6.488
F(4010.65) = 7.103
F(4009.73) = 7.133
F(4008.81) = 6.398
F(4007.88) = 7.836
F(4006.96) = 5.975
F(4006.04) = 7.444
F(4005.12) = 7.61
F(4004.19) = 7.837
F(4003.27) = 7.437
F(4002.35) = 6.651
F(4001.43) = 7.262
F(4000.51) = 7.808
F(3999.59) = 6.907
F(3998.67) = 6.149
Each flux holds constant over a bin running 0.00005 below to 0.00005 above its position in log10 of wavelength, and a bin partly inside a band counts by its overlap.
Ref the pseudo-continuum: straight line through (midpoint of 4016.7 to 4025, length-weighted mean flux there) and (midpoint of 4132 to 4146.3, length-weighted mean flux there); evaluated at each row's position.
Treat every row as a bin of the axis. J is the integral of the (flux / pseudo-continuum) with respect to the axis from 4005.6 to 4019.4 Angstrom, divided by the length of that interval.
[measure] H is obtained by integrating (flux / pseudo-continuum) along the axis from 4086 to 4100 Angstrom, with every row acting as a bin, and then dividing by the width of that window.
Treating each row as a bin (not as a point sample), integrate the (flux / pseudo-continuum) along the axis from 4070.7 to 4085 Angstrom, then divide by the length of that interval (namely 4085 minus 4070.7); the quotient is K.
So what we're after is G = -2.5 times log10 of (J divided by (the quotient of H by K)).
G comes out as 0.11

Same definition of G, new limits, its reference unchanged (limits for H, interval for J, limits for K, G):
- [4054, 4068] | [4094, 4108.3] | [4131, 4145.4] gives -0.01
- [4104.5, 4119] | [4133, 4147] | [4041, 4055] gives 0.14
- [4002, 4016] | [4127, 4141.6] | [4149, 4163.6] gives -0.21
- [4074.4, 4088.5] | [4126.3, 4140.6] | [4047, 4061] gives -0.05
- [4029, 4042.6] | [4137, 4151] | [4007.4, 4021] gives 0.00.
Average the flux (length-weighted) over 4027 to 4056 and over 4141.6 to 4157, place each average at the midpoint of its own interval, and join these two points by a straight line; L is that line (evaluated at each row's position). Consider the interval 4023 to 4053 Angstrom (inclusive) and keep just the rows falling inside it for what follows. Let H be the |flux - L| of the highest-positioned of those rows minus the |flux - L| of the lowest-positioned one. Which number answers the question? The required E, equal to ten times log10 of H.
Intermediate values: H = 0.1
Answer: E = -9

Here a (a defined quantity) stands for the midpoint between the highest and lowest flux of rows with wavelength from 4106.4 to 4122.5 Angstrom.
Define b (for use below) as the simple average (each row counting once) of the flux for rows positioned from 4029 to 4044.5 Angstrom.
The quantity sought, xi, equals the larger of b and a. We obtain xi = 7.5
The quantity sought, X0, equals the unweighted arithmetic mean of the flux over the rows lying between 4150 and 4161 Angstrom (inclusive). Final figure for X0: 6.8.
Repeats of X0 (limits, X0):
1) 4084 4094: 6.6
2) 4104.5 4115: 7.1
